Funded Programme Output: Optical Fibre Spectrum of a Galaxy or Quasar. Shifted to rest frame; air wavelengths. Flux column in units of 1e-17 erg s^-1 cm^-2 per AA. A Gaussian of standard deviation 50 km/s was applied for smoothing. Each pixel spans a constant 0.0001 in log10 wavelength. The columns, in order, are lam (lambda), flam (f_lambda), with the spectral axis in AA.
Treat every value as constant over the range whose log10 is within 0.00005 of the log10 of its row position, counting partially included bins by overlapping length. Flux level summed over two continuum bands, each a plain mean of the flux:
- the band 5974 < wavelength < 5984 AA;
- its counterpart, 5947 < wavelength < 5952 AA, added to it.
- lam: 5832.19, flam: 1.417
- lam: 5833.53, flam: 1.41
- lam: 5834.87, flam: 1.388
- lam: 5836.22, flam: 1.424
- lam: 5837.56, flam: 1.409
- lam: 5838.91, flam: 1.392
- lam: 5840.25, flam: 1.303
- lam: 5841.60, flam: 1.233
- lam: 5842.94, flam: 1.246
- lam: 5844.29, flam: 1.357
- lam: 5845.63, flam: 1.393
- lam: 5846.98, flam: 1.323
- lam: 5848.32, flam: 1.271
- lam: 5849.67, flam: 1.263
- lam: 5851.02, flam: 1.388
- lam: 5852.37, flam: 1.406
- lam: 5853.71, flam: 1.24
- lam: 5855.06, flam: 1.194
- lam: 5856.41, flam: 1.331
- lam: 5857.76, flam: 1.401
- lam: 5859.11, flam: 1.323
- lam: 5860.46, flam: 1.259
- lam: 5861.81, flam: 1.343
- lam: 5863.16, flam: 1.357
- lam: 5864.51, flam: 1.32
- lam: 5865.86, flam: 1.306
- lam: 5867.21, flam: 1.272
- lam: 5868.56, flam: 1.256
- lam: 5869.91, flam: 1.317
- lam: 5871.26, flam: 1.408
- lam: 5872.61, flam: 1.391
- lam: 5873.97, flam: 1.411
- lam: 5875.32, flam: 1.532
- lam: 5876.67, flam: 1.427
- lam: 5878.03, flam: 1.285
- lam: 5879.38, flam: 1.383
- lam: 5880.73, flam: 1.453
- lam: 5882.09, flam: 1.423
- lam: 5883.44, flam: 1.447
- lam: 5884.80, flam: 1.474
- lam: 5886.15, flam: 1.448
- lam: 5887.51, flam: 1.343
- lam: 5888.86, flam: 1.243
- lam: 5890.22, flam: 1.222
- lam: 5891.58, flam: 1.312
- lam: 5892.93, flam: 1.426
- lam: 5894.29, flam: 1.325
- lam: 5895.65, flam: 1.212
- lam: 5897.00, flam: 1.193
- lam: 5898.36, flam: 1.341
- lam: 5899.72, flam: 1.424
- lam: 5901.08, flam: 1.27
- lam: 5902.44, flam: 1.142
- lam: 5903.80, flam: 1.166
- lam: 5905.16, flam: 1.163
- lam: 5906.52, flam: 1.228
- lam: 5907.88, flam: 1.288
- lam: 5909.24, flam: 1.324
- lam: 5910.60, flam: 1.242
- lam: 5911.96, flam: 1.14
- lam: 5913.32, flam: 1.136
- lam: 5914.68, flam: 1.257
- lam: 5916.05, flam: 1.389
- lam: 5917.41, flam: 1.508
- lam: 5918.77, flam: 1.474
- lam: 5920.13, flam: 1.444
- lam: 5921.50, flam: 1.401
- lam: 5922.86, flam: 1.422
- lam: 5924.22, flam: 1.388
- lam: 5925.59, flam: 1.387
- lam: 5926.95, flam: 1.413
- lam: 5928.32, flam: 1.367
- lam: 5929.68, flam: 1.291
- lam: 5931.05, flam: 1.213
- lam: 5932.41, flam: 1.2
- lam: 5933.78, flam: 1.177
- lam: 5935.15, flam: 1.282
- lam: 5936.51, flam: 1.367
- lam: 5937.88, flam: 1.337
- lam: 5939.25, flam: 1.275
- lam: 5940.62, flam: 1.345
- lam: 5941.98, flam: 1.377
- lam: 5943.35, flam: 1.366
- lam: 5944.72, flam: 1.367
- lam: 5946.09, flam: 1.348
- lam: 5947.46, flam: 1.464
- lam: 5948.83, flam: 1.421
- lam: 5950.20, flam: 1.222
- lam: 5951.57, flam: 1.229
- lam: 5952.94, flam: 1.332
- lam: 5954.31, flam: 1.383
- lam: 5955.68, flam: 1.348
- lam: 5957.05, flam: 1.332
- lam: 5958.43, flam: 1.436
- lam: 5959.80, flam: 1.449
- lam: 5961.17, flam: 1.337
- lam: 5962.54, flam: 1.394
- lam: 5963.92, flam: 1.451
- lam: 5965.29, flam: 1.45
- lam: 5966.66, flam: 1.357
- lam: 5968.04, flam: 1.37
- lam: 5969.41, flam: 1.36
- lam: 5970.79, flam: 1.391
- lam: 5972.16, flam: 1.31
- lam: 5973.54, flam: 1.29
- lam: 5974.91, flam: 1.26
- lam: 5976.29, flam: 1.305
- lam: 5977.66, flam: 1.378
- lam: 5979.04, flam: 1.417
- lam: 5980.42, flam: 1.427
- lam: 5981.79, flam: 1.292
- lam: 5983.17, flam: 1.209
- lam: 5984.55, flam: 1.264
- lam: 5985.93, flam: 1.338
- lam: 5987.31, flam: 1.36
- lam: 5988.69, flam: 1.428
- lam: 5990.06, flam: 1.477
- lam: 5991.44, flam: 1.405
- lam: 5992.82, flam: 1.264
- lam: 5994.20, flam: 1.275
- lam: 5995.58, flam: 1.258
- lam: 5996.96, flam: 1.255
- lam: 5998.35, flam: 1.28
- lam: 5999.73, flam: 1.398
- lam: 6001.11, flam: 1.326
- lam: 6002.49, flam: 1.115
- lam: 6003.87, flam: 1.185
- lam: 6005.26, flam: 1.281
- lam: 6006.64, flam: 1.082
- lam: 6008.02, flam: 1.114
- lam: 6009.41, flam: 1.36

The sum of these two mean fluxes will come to 2.66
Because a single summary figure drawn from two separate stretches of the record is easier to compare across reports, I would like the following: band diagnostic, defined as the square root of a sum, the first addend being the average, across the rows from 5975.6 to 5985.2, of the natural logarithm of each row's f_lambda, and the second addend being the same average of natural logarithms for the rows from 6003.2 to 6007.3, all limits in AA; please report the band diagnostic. 0.67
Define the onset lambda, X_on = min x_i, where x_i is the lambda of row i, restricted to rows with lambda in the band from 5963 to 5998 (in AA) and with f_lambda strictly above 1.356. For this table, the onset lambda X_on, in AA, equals 5963.92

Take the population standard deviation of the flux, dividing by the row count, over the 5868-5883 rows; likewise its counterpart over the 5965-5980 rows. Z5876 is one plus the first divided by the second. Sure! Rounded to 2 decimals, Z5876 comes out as 2.37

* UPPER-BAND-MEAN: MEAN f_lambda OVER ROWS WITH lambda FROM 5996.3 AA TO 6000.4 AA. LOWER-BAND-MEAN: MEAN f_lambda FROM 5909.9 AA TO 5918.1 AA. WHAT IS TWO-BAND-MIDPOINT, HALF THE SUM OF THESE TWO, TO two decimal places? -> 1.29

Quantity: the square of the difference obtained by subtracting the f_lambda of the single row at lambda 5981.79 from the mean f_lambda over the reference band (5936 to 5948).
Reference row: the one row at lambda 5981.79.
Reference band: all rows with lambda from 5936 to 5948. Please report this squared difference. 0.00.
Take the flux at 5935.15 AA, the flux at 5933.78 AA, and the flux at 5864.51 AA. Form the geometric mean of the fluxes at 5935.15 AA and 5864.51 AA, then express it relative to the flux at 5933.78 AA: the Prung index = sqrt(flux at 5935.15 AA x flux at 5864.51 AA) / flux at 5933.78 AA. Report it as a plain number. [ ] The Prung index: 1.11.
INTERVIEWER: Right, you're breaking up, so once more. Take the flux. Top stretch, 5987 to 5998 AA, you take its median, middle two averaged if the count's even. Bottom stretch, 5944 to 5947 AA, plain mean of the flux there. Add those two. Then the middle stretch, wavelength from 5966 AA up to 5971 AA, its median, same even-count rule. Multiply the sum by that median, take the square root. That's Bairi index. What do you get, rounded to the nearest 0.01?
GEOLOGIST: 1.91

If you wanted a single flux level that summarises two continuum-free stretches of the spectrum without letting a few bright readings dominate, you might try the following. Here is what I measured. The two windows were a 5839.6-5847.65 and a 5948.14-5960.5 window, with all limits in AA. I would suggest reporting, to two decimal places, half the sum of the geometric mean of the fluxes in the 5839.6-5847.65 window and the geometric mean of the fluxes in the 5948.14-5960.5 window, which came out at 1.33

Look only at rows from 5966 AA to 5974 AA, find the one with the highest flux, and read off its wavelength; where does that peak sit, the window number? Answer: 5970.79 AA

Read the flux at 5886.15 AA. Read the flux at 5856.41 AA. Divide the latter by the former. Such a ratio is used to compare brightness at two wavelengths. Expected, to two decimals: 0.92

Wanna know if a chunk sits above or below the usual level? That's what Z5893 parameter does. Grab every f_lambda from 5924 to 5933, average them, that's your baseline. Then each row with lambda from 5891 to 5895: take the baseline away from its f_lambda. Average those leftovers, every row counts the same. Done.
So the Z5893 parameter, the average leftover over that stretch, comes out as 0.03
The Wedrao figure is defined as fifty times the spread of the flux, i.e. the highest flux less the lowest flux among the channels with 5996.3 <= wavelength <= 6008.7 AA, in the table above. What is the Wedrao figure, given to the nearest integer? 16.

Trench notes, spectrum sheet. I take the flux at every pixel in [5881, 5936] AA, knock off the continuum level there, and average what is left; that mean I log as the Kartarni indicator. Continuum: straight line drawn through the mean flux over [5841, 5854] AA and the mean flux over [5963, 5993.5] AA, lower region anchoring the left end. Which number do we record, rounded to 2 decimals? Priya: -0.02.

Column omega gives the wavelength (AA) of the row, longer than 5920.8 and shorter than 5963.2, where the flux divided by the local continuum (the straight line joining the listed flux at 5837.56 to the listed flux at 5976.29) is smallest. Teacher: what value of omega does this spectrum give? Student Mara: 5933.78 AA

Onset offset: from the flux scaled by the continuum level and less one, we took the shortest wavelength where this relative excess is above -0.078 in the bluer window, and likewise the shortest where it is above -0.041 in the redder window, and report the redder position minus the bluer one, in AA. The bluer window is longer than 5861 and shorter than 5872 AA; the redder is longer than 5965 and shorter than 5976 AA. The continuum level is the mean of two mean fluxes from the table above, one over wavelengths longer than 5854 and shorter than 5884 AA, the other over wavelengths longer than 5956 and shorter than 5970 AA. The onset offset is 103.5 AA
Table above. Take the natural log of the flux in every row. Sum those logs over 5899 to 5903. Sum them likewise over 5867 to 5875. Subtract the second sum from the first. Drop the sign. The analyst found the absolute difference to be 1.04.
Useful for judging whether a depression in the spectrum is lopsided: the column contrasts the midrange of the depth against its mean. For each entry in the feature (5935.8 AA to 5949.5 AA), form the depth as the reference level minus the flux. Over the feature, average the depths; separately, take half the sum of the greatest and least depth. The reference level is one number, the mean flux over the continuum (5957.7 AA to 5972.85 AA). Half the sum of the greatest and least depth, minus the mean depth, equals -0.003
